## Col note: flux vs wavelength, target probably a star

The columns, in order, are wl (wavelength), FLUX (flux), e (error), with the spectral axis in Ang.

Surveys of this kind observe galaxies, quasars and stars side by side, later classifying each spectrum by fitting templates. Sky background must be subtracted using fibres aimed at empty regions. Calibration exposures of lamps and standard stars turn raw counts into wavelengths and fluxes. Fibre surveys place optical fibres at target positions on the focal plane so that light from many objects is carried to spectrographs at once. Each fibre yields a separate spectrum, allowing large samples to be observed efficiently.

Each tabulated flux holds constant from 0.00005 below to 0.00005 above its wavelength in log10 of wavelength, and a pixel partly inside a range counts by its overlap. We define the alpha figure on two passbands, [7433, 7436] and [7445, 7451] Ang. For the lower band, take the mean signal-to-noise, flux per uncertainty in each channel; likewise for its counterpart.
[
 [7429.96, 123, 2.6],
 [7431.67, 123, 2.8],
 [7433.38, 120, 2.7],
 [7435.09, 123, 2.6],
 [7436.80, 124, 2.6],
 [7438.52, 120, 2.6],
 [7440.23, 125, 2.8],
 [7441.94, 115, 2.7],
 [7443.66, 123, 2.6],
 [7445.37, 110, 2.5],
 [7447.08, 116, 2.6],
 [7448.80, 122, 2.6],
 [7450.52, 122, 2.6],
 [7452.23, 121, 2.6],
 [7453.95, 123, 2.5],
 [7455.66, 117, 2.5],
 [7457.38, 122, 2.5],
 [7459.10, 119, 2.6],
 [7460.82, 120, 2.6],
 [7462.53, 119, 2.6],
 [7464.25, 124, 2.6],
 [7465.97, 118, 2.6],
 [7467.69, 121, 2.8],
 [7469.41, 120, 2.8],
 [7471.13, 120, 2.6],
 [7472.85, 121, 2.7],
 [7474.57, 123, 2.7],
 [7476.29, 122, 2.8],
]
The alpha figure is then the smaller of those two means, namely 45.6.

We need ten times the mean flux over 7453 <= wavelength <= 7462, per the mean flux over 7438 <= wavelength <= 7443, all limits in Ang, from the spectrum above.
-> 10.0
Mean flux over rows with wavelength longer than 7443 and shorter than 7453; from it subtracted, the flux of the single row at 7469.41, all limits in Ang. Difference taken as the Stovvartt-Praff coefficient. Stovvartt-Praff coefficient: -1.0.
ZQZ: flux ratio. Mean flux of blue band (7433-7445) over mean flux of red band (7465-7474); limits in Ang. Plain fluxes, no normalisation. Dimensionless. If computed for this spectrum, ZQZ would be 1.01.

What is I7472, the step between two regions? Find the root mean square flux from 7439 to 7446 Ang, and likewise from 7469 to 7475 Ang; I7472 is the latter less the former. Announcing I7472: 2.6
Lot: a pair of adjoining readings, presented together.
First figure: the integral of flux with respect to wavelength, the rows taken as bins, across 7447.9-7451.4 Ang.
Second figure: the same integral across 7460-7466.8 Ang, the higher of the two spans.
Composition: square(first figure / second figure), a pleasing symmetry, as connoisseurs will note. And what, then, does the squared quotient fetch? 0.3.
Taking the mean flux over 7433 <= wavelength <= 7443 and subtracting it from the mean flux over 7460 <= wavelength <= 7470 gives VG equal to -0.8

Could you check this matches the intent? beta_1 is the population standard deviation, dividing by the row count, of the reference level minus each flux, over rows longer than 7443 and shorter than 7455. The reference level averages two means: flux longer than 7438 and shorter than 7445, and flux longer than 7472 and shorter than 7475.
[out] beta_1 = 4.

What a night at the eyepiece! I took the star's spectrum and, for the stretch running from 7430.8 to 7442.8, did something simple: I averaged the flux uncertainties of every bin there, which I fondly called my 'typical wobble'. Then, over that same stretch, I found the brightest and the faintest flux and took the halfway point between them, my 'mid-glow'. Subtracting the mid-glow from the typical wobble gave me -117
